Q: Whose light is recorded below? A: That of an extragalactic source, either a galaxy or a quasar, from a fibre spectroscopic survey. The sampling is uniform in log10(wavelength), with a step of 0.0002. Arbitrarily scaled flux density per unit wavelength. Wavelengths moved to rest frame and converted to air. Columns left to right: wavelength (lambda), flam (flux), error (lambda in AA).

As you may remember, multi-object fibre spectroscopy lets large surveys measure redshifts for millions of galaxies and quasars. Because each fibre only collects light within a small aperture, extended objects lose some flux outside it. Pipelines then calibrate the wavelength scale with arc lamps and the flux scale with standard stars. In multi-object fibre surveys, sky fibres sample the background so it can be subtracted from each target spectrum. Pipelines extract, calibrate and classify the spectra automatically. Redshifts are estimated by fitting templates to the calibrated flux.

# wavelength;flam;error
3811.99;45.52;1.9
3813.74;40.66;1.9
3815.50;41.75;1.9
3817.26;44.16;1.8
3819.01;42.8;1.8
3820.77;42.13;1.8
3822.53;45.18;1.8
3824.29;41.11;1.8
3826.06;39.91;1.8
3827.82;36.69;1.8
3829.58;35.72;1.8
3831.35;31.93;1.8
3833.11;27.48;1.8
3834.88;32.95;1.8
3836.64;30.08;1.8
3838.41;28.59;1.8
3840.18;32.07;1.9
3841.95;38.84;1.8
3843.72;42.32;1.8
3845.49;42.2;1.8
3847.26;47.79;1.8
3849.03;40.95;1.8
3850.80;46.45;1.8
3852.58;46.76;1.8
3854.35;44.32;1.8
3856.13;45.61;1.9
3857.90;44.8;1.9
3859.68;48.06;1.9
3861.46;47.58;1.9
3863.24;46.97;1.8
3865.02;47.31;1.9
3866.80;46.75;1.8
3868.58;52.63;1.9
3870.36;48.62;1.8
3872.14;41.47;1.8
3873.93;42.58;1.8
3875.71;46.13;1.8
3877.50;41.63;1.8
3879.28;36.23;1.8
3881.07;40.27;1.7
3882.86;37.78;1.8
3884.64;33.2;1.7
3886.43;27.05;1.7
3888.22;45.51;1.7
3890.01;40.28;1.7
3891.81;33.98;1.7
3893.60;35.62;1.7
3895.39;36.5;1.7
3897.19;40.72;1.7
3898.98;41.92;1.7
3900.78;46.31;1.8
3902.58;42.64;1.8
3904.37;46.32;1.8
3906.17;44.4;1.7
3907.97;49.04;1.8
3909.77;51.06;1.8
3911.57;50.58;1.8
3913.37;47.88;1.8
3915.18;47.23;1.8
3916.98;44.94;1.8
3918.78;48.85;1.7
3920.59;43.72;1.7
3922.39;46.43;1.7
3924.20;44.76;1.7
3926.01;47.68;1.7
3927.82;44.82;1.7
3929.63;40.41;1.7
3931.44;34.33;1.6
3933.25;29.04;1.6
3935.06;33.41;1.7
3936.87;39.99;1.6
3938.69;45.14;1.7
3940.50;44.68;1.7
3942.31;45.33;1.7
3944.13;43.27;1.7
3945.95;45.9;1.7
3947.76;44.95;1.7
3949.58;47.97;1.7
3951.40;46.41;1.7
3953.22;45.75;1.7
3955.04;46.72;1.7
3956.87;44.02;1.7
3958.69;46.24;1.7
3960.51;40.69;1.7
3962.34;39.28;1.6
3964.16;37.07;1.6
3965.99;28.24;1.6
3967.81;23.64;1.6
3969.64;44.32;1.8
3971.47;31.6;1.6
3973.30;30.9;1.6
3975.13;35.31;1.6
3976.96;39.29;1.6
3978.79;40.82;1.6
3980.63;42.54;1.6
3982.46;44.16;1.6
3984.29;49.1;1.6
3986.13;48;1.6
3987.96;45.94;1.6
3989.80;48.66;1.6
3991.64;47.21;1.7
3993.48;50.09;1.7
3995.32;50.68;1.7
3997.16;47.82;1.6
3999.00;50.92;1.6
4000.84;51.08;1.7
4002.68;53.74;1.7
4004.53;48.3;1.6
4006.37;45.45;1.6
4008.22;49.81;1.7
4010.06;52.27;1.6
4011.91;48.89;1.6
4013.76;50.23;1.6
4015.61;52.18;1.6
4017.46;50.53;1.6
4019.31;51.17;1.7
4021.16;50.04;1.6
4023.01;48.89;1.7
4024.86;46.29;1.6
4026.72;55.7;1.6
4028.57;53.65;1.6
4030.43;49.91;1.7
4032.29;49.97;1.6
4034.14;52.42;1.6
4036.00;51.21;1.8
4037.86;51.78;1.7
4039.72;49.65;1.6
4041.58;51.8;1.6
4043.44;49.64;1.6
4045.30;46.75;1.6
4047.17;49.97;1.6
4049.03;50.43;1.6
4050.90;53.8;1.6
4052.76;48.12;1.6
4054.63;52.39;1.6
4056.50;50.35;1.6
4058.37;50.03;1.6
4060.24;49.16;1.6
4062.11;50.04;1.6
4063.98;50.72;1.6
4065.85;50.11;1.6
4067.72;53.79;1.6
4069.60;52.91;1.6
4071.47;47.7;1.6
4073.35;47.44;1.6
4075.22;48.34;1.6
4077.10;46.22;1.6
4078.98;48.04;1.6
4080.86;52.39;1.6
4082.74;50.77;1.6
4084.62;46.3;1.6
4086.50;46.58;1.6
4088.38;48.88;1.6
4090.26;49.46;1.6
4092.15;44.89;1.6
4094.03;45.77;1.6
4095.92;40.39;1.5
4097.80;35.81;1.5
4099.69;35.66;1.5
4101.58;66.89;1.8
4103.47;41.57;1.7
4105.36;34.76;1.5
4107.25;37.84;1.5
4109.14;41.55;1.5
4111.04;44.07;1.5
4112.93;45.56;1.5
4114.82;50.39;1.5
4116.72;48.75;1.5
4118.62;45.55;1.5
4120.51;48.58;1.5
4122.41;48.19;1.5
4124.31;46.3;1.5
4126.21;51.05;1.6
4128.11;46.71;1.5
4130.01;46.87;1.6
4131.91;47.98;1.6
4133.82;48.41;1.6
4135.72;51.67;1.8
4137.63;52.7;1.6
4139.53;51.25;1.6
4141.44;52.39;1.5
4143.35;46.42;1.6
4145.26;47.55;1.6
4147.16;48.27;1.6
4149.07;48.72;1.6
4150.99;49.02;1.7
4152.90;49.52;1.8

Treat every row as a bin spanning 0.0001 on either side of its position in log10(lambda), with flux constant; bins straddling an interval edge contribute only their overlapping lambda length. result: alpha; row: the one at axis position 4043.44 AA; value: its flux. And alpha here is 49.64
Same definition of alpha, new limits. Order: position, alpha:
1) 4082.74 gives 50.77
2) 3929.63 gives 40.41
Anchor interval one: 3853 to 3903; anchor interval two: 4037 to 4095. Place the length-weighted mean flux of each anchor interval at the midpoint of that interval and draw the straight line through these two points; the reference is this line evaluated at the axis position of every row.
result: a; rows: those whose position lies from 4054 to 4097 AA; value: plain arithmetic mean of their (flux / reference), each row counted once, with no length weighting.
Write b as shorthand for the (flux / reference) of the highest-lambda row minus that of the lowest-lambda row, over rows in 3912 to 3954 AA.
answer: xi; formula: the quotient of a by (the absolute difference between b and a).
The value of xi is 0.92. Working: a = 0.98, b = -0.08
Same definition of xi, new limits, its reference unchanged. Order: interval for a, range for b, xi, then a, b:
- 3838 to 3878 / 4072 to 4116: 1.03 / 1.06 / 0.03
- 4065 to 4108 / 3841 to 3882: 1.00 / 0.93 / 0.00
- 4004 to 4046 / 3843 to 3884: 0.88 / 1.05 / -0.14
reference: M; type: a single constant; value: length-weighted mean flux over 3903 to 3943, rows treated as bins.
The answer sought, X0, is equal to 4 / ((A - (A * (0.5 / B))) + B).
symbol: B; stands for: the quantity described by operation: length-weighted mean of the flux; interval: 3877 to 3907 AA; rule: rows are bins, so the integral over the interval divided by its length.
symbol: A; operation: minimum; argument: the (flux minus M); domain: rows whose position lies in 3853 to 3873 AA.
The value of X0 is 0.11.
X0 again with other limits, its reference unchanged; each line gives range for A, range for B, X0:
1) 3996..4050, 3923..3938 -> 0.10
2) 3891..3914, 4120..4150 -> 0.10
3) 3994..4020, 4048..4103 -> 0.08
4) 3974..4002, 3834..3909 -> 0.12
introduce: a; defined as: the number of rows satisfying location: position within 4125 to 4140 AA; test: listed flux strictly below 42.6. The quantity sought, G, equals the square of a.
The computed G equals 0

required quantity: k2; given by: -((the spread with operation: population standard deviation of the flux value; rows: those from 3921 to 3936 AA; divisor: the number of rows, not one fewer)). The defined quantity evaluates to -6.5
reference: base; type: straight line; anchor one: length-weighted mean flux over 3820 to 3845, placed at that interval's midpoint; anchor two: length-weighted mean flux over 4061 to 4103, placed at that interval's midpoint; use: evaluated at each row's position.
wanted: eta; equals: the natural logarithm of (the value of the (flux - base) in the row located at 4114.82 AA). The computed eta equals -0.3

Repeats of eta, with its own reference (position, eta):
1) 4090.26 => 0.0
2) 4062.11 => 1.1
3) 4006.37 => 0.0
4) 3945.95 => 1.5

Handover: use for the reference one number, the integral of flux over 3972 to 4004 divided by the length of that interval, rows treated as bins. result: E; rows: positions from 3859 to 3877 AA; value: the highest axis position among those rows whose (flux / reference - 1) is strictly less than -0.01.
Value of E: 3873.93 AA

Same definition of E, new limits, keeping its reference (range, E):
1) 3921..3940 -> 3936.87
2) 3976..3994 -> 3982.46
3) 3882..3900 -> 3898.98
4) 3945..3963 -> 3962.34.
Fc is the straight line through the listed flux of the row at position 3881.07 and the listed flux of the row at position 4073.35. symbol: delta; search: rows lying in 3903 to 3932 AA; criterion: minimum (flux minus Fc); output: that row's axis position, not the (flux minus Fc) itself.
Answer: 3931.44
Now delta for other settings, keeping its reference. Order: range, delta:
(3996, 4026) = 4006.37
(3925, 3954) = 3933.25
